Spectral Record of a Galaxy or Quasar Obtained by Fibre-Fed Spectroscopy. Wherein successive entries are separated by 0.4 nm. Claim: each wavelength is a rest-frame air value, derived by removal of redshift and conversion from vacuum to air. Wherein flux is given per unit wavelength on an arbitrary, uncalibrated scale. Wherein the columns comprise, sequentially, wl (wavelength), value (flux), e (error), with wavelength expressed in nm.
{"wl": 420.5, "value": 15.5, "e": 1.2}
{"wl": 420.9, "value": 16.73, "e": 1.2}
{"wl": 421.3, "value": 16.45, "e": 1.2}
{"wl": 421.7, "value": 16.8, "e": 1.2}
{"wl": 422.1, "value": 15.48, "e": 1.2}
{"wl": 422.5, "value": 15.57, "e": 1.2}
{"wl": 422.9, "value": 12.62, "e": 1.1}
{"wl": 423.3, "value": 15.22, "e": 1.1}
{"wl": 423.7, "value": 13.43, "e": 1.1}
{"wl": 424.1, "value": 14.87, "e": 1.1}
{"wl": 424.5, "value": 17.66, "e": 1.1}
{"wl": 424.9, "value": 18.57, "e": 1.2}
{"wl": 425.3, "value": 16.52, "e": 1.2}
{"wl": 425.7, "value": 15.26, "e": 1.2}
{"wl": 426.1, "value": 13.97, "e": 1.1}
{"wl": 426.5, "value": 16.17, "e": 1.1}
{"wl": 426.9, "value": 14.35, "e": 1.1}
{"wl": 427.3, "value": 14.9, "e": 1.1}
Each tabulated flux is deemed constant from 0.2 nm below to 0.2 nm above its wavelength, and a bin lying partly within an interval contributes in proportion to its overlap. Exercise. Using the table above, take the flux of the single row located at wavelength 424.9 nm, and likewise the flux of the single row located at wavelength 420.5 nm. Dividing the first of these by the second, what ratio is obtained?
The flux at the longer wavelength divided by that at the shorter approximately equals 1.20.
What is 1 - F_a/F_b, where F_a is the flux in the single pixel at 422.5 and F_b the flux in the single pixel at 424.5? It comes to 0.12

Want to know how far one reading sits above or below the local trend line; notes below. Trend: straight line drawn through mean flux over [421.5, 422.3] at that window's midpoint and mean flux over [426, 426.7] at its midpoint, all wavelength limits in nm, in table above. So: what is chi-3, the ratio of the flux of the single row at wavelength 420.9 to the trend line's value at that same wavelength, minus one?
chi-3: 0.02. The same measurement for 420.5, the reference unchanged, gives -0.06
